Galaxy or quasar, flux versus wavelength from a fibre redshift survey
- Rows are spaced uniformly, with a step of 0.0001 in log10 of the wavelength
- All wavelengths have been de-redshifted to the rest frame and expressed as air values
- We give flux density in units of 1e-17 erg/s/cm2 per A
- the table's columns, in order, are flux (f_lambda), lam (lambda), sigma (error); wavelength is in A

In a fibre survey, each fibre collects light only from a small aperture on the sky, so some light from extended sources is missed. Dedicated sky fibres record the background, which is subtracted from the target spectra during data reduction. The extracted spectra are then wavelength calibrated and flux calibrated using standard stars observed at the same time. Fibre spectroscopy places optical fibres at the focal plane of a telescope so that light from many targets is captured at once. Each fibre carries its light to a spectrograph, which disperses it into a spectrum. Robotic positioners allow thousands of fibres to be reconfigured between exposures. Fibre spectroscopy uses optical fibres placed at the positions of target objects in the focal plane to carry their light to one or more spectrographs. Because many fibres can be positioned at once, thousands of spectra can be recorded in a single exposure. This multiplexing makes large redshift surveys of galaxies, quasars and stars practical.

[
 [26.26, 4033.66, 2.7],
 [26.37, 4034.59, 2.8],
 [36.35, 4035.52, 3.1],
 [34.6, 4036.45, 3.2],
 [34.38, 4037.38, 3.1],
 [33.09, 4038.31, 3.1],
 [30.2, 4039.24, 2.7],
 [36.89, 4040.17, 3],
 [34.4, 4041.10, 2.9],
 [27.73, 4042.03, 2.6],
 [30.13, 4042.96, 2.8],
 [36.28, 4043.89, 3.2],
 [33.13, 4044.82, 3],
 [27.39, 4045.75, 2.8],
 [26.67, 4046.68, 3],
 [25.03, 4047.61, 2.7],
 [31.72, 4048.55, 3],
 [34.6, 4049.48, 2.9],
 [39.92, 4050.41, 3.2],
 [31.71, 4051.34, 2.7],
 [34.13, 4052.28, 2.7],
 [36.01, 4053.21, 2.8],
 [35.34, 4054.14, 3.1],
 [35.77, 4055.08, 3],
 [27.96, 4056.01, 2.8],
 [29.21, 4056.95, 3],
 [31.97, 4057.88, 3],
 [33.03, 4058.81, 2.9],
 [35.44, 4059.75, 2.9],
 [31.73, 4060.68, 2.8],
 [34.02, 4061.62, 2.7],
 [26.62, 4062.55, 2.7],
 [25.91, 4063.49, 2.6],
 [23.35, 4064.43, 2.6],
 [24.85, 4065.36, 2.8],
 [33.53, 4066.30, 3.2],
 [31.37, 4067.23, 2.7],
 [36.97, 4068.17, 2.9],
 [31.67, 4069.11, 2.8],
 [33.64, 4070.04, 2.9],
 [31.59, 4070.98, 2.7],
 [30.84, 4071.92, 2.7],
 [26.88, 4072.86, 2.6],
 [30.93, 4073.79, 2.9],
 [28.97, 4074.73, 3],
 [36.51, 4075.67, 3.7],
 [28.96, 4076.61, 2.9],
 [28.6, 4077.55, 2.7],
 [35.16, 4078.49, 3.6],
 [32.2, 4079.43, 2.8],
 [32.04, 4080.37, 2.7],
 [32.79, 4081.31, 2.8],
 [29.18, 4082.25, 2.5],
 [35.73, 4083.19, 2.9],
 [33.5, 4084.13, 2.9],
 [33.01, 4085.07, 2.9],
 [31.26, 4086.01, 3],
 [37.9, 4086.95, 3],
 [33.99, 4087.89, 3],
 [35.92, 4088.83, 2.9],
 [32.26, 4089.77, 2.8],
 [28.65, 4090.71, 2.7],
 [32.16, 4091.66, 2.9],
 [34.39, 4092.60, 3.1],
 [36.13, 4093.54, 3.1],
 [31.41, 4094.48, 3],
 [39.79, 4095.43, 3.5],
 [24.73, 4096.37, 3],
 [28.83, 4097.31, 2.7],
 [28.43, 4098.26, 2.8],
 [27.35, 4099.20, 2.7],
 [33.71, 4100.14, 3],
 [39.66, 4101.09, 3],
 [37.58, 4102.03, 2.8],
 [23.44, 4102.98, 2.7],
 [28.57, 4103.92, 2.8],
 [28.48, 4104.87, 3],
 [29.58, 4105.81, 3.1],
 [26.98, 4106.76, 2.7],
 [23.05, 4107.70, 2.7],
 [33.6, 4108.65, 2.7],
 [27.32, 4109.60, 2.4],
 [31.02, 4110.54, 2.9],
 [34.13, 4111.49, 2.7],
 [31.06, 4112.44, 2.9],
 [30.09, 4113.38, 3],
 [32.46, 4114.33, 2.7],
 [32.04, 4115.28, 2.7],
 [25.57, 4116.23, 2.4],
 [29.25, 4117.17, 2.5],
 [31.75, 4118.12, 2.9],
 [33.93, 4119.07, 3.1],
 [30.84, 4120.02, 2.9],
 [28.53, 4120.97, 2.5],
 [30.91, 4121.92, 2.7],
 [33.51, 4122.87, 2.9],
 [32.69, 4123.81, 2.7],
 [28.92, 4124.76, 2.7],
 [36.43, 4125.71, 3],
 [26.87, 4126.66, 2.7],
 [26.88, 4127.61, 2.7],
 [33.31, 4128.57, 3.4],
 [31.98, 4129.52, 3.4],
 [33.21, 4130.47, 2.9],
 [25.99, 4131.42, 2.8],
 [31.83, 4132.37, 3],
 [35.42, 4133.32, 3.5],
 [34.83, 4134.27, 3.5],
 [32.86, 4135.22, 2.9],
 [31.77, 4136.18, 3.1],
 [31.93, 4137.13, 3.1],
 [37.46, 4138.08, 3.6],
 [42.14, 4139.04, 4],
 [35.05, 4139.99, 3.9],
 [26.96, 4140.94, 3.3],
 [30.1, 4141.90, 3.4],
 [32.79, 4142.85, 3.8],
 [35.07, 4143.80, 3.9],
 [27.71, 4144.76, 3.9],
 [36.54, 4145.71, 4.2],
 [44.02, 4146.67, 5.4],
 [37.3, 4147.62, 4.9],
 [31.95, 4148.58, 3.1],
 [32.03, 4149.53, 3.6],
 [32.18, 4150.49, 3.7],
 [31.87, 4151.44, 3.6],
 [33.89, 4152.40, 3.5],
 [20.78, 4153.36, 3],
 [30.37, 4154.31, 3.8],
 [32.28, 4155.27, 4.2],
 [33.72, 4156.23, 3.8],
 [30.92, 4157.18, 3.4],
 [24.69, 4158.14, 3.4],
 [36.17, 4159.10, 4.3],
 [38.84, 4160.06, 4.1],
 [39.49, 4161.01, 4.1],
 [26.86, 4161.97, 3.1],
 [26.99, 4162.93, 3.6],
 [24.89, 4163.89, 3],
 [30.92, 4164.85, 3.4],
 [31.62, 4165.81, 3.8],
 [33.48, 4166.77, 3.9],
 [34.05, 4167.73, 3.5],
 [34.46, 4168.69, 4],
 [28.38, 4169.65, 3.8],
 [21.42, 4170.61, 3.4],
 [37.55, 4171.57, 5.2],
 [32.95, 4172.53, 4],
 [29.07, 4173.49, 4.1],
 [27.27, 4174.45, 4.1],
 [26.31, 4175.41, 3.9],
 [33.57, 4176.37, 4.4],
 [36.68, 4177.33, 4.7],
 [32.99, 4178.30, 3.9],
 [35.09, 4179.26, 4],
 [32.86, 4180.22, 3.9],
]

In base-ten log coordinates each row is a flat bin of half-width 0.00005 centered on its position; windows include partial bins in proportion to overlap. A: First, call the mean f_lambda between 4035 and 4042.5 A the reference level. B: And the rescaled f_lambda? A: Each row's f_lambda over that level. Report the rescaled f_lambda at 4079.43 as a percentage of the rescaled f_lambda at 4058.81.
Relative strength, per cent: 97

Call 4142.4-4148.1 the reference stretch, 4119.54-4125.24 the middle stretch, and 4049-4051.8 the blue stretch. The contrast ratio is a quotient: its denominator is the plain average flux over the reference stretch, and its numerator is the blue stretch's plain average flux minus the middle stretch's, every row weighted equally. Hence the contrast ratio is 0.13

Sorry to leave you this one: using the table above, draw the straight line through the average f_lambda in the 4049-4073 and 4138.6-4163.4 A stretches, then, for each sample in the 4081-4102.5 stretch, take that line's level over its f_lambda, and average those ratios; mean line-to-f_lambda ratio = 0.99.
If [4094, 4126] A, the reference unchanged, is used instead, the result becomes 1.07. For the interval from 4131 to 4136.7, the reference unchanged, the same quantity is 1.02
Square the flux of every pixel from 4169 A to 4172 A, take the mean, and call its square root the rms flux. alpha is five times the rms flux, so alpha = 149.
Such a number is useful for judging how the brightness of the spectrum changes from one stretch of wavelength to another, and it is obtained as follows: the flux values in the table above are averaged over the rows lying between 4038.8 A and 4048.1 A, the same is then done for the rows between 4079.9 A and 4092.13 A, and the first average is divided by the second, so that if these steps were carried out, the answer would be 0.93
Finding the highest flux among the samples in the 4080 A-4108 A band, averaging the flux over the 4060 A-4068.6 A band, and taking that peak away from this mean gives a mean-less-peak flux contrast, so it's -10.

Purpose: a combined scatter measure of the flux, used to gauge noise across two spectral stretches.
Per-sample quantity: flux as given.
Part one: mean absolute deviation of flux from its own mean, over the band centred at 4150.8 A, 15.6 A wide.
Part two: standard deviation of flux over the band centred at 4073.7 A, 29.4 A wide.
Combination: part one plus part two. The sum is 7.0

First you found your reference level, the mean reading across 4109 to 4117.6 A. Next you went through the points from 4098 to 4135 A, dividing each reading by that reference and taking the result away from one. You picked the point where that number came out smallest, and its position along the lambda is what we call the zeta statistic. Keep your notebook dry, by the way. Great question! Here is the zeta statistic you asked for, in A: 4101.09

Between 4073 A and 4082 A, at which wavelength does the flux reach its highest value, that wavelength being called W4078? 4075.67 A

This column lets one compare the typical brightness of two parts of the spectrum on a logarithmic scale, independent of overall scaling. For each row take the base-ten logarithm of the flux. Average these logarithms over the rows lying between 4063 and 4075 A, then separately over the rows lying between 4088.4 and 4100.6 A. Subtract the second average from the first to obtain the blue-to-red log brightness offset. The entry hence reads -0.025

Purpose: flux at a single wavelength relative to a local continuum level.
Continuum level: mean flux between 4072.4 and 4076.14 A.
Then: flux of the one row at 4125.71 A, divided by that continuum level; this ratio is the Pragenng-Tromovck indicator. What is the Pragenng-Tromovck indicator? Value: 1.18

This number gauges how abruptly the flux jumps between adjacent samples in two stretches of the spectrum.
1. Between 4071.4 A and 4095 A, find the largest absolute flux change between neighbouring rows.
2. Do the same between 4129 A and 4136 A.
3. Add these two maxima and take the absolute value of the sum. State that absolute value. 15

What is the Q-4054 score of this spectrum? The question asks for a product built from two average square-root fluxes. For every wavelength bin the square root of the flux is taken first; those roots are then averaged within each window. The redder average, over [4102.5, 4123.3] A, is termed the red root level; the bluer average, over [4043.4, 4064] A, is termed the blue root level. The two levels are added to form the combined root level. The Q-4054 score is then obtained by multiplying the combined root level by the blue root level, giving 62.6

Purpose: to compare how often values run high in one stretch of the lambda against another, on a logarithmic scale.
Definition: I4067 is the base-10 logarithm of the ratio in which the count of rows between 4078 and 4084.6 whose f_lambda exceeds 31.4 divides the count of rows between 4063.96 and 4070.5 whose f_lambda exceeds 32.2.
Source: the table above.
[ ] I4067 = -0.30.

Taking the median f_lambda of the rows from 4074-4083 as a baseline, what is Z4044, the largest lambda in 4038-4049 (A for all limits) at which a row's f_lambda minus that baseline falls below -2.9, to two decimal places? 4047.61 A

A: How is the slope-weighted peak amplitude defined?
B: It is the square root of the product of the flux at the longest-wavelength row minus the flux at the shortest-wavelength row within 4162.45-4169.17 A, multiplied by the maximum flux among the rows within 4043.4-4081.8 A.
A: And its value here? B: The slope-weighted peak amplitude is 17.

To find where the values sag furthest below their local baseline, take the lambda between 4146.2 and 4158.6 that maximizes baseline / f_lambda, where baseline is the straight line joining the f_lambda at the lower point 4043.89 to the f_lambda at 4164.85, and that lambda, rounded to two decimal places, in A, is 4153.36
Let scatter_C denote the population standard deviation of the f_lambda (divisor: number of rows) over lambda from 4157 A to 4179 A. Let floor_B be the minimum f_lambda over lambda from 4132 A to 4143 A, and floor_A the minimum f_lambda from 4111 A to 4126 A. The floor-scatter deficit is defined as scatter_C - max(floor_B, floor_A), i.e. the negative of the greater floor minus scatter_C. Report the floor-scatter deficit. -22.2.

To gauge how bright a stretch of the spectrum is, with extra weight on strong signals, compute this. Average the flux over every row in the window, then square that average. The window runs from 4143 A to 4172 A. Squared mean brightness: 1025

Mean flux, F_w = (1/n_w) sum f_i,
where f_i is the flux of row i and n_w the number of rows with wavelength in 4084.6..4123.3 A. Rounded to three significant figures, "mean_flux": 31.3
